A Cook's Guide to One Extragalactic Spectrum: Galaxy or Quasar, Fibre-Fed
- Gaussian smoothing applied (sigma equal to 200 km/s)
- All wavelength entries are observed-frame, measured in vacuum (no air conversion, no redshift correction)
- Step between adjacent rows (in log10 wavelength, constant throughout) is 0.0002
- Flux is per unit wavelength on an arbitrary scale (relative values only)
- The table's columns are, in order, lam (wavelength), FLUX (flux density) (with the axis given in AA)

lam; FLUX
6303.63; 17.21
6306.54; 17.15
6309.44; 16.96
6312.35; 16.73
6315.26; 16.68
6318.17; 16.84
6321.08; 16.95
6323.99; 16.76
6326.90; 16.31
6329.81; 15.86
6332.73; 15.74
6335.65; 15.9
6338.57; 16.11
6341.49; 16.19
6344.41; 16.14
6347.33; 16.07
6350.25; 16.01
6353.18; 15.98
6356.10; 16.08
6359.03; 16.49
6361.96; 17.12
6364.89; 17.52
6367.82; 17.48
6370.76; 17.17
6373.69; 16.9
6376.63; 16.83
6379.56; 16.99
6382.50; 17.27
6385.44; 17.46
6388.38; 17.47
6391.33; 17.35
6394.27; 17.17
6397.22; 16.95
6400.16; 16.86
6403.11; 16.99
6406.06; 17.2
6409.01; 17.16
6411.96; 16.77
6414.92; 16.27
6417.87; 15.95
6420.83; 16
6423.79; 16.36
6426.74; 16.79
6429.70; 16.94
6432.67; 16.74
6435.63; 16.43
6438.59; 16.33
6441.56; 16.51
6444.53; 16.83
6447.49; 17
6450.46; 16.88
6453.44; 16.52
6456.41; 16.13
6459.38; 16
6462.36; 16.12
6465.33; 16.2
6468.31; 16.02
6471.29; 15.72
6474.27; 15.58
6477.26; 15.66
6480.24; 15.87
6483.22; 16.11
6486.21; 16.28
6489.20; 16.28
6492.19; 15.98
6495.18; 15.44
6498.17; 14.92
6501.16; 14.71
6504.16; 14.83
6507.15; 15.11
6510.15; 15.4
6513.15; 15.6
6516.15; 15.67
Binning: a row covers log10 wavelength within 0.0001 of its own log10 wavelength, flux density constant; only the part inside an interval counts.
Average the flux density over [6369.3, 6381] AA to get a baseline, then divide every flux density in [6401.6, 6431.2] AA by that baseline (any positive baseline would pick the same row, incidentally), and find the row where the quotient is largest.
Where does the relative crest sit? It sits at 6406.06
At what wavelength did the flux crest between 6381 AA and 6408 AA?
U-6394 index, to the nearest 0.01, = 6388.38 AA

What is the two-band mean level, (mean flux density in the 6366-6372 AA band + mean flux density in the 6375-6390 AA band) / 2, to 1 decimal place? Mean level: 17.3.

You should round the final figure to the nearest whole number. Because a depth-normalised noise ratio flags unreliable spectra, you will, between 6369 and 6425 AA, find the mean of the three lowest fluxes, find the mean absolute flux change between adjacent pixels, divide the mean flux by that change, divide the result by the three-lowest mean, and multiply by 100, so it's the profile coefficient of 527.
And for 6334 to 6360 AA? 799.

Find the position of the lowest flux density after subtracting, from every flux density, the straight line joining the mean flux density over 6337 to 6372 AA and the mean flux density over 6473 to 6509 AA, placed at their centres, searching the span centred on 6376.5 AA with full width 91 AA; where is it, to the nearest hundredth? 6332.73 AA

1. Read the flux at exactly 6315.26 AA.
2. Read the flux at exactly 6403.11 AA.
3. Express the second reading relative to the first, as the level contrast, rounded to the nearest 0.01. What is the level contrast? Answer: 1.02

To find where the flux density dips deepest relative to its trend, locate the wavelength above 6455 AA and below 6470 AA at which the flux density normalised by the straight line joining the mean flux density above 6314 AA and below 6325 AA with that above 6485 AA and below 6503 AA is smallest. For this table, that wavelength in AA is 6459.38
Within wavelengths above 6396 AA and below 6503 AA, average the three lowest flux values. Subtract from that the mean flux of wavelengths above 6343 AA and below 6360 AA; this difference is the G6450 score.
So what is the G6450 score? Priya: -1.1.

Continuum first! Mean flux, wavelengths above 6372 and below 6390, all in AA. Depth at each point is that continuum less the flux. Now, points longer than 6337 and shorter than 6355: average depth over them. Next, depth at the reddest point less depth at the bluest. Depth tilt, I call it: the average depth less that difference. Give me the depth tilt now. 0.9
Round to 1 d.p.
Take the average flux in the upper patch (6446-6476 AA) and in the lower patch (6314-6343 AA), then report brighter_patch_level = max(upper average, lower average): 16.3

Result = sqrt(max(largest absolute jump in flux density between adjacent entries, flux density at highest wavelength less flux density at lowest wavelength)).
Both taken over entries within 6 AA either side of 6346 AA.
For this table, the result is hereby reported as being 0.26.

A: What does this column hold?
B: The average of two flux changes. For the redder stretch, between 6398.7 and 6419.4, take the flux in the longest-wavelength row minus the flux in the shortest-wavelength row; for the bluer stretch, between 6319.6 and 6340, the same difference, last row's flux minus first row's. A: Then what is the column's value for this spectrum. -0.9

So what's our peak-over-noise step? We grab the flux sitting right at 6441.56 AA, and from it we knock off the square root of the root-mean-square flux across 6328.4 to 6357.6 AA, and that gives 12.5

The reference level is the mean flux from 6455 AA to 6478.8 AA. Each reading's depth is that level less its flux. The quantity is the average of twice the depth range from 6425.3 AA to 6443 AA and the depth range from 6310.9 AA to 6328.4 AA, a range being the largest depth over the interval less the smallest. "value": 0.93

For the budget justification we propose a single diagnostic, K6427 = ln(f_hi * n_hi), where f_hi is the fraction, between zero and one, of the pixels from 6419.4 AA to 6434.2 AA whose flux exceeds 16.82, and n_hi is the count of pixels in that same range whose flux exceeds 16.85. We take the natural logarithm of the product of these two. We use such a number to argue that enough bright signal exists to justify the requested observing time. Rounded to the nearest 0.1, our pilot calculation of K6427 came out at -1.6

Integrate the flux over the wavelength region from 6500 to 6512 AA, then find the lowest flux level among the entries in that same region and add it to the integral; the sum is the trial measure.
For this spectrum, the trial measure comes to 195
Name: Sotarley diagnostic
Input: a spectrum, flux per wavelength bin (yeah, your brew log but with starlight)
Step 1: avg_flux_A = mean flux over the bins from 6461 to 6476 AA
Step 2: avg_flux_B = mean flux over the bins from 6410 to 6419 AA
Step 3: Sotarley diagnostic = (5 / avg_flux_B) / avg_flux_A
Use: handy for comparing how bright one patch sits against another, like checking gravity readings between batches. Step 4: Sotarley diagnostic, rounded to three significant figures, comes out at 0.0192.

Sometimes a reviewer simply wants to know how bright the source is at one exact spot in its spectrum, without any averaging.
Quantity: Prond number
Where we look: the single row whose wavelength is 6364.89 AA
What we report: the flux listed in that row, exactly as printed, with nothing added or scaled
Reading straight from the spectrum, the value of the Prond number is 17.52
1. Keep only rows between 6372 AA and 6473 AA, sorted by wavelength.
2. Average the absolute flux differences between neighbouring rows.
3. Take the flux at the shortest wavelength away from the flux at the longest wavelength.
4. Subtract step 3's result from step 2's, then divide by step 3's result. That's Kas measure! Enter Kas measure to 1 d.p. -1.2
